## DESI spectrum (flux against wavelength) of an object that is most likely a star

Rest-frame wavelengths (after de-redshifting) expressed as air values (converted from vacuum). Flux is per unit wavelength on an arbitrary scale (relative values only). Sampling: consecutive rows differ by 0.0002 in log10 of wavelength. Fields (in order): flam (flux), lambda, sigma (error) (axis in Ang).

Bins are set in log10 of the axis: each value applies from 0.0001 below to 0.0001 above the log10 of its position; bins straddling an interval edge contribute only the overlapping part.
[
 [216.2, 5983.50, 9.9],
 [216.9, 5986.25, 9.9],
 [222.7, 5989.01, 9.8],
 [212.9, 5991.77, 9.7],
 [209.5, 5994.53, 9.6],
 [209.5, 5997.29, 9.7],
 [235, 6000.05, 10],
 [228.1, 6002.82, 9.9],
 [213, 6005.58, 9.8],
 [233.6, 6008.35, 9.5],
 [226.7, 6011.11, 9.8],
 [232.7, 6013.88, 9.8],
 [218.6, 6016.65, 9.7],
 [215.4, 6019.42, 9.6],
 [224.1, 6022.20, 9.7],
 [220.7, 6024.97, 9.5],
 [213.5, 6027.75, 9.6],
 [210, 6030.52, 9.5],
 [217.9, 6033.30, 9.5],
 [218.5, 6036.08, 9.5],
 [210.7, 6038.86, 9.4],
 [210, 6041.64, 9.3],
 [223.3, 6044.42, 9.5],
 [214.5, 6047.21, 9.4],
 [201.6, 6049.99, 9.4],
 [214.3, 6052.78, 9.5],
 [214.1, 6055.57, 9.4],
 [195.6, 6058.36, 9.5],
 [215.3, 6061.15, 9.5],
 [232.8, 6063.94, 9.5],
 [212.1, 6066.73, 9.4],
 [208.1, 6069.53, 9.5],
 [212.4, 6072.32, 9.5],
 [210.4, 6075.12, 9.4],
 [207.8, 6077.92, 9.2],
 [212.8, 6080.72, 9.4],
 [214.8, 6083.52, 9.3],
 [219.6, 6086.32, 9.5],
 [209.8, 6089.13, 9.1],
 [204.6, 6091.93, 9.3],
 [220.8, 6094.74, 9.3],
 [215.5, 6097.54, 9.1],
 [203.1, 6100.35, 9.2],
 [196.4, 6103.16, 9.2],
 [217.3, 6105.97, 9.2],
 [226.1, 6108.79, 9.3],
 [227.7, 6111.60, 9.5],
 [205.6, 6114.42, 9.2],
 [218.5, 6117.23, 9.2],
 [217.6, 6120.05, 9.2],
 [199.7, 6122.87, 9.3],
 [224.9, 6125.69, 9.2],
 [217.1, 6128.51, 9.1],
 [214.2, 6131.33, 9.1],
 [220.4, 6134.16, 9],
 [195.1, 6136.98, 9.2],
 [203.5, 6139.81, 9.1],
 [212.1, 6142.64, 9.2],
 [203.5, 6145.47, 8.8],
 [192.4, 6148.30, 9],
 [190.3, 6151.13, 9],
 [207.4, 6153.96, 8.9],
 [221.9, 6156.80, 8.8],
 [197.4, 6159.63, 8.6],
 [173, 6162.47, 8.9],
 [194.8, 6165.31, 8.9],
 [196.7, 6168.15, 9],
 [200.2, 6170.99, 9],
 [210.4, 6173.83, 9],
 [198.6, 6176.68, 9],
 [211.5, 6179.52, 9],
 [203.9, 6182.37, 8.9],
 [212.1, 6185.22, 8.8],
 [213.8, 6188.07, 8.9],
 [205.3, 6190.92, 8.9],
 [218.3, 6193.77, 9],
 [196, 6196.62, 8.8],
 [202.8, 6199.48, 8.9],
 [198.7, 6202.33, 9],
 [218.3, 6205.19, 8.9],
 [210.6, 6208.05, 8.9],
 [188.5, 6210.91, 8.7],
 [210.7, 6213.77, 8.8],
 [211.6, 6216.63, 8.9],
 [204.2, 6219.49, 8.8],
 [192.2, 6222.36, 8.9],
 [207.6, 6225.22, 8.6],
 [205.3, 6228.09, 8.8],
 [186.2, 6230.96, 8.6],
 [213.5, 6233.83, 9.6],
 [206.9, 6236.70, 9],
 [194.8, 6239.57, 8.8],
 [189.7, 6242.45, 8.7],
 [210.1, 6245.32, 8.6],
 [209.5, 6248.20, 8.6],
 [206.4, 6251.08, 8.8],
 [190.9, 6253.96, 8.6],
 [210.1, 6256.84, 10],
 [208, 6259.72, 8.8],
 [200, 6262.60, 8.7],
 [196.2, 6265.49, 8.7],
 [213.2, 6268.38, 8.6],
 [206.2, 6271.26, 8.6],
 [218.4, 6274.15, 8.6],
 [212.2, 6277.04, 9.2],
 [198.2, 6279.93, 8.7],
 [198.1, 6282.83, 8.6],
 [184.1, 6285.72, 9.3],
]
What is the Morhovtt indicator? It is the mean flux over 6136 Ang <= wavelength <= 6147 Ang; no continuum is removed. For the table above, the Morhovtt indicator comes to 204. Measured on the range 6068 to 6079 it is 210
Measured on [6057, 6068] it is 214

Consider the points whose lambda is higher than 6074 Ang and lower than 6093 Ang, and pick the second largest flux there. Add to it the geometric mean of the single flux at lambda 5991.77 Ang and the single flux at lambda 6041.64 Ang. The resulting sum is 426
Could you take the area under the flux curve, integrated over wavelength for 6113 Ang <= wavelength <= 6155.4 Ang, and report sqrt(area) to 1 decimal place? 93.9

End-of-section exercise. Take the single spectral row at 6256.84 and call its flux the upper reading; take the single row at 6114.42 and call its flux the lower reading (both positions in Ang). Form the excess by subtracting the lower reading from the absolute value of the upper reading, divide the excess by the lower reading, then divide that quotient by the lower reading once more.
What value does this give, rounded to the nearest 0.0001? 0.0001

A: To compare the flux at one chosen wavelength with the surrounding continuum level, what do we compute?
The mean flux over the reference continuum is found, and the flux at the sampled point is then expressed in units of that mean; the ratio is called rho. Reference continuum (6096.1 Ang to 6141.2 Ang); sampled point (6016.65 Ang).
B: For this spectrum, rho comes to 1.03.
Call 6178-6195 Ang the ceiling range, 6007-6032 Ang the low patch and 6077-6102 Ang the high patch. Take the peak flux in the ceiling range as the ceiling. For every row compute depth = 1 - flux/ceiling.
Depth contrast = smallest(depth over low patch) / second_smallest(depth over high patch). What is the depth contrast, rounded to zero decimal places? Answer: 12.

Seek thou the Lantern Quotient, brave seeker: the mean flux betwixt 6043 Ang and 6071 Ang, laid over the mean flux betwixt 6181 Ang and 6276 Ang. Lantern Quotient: 1.041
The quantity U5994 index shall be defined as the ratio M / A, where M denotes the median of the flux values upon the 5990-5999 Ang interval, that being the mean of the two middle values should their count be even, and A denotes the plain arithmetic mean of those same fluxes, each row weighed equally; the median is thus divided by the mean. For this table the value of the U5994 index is 0.99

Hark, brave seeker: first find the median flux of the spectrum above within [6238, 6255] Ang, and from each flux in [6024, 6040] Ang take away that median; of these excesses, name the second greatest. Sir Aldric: 18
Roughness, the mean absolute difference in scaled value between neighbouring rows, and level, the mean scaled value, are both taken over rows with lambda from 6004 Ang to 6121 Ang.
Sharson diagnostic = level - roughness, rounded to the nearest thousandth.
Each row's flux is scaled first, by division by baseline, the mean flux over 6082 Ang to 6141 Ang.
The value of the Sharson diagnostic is 0.969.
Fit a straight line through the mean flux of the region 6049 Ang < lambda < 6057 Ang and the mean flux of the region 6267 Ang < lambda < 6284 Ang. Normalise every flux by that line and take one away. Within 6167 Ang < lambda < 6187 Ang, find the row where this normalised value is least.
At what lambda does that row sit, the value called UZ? 6168.15 Ang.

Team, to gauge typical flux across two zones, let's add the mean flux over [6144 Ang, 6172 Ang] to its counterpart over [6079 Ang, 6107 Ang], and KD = 409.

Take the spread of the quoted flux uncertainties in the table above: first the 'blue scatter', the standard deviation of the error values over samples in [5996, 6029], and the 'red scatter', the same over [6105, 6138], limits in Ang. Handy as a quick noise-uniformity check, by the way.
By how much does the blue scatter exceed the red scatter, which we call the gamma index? 0.03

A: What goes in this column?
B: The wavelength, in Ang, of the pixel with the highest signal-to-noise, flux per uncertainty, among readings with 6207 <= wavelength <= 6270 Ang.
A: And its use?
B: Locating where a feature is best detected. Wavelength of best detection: 6268.38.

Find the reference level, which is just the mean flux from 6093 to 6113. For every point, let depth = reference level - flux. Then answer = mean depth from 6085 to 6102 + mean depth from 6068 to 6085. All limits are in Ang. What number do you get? 7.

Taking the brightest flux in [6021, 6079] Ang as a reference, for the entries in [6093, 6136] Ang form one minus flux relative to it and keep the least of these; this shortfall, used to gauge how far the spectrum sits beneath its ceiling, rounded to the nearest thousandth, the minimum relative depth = 0.022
